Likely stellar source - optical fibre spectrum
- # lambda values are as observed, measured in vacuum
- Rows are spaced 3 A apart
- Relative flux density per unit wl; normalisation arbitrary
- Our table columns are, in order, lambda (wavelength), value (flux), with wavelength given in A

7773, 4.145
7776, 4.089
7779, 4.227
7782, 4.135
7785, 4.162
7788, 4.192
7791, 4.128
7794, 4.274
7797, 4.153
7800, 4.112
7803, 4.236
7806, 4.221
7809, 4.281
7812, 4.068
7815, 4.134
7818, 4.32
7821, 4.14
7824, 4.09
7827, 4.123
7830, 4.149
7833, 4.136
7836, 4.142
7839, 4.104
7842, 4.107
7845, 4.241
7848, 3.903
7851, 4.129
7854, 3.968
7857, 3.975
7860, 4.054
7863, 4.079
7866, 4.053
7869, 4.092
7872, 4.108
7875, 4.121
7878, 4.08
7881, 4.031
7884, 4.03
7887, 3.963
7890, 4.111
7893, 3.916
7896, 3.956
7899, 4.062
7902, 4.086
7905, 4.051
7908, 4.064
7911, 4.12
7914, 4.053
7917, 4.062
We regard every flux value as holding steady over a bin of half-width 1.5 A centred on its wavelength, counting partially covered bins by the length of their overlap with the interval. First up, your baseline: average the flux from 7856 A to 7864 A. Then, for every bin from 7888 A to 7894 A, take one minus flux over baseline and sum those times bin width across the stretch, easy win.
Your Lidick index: 0.03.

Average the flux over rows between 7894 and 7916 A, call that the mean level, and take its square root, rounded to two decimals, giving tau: 2.01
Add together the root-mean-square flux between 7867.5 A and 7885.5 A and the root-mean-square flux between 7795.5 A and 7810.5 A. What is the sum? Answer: 8.28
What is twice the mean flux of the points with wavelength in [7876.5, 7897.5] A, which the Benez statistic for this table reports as 8.02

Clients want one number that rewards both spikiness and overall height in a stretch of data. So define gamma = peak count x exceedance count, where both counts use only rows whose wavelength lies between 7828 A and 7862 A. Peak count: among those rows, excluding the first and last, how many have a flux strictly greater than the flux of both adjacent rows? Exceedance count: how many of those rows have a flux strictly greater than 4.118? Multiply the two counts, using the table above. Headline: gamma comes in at 15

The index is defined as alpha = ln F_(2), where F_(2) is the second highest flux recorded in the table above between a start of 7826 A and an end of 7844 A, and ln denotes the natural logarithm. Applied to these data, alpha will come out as 1.42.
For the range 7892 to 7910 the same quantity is 1.40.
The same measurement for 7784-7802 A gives 1.43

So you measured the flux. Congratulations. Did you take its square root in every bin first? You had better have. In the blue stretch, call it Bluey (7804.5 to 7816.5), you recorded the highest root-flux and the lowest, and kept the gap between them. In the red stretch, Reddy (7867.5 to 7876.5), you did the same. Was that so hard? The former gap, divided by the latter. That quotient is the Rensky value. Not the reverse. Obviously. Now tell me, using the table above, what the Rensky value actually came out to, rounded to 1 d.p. 7.3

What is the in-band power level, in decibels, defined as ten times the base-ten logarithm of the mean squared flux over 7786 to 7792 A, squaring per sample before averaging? 12.4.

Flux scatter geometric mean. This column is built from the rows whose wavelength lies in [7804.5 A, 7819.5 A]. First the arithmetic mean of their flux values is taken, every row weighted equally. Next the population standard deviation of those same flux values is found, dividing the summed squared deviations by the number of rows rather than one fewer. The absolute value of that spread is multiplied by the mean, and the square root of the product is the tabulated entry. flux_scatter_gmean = 0.62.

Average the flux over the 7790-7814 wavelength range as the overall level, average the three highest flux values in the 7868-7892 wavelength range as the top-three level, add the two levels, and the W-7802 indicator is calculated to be 8.30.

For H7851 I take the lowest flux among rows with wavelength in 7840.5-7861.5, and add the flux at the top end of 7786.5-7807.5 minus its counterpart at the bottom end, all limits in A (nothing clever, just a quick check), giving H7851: 3.93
